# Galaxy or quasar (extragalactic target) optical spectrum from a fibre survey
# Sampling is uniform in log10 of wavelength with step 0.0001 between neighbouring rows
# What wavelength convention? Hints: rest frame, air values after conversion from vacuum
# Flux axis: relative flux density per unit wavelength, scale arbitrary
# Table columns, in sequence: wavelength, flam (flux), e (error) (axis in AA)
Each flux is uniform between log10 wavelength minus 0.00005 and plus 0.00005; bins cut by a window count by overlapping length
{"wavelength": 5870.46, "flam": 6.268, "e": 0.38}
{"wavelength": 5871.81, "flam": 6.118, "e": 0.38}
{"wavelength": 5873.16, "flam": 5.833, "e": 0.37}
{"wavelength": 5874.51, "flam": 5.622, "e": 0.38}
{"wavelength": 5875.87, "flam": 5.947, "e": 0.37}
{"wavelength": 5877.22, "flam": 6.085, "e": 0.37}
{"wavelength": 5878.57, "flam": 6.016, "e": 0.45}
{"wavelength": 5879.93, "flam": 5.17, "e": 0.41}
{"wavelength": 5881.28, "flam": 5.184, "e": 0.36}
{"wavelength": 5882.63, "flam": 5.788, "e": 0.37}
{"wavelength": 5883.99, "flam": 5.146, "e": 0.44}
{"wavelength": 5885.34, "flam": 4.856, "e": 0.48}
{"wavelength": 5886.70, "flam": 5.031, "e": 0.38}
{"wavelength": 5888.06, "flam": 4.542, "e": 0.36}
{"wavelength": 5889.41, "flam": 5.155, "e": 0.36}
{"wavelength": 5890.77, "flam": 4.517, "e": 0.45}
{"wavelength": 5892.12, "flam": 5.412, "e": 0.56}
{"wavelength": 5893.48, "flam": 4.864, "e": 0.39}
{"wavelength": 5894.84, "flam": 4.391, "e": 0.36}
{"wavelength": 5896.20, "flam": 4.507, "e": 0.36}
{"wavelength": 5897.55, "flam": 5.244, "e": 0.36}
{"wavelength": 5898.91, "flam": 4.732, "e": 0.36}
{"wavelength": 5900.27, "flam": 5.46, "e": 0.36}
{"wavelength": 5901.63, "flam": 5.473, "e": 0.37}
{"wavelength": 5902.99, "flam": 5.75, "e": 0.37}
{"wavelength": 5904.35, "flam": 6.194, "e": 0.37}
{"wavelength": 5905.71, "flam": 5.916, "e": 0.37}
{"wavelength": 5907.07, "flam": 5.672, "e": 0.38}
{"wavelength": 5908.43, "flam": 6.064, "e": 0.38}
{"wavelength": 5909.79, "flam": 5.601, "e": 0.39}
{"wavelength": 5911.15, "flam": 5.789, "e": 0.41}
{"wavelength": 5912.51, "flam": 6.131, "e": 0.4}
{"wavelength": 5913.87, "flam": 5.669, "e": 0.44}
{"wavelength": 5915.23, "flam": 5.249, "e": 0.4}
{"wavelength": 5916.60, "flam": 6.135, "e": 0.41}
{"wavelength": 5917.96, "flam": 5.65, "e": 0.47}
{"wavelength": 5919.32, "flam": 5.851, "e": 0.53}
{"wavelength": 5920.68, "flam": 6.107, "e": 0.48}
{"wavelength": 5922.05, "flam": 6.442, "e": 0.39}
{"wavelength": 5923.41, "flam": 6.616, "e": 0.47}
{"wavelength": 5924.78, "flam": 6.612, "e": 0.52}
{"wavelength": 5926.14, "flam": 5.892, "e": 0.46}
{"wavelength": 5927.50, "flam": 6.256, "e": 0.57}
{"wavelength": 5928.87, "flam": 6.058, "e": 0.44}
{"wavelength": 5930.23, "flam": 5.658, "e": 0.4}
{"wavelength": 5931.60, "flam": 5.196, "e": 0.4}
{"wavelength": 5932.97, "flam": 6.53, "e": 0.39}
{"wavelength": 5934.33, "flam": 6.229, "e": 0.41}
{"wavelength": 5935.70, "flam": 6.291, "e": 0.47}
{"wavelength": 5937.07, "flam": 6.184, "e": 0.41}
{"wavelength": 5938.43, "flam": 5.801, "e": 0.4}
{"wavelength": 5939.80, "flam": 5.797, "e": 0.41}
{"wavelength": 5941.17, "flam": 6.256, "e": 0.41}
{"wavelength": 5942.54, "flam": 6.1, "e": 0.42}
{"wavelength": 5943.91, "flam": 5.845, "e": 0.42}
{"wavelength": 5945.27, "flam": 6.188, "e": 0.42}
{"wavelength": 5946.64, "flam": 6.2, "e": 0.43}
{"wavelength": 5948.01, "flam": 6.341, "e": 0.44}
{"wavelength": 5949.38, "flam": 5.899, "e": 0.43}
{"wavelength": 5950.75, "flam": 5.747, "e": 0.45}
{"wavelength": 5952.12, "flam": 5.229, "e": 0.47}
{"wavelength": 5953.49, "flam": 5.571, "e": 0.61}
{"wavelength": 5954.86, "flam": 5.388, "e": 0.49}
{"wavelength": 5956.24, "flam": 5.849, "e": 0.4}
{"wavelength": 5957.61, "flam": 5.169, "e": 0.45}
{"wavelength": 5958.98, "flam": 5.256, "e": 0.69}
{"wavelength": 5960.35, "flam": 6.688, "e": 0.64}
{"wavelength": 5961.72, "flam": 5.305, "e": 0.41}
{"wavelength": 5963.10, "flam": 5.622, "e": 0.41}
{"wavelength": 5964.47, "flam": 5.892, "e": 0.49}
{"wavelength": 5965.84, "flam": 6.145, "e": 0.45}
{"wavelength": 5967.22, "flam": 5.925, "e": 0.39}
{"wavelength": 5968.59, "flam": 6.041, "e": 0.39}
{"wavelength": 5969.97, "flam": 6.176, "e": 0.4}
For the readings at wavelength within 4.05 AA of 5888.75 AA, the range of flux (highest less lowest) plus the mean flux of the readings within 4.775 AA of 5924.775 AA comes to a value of 7.18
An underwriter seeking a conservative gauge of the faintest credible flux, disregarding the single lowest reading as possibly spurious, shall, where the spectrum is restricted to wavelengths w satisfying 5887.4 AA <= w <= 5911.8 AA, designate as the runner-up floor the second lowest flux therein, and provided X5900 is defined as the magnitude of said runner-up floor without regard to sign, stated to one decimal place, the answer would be 4.5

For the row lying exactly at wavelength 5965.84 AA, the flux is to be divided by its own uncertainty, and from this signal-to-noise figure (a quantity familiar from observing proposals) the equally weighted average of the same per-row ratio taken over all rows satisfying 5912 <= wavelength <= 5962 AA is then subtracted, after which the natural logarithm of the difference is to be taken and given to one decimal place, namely -1.0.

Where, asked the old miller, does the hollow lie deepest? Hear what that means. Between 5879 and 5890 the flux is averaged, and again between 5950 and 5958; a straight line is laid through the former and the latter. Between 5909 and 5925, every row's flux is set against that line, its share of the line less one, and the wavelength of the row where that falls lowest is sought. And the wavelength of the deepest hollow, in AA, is 5915.23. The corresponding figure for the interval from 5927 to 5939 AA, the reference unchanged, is 5931.60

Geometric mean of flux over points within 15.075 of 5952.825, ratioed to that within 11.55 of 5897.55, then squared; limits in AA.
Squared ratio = 1.25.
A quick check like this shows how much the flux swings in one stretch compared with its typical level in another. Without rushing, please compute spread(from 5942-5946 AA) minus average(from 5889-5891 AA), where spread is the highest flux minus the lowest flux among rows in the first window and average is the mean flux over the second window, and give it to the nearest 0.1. -4.5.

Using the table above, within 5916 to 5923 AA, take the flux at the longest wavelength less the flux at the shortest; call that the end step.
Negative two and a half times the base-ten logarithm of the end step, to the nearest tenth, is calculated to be 1.3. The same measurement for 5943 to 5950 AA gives 3.2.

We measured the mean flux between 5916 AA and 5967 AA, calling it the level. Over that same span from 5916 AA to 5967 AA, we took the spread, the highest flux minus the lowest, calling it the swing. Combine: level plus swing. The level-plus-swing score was 7.46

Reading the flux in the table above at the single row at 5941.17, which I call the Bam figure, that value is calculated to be 6.256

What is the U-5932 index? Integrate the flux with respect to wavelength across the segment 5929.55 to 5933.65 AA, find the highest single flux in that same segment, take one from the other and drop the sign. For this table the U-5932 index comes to 17.2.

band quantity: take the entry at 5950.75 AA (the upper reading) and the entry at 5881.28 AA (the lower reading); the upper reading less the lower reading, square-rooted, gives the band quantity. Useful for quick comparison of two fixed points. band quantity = 0.8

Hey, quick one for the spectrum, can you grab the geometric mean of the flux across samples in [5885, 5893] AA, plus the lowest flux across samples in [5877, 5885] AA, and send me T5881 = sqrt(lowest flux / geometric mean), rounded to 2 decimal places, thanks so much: 1.02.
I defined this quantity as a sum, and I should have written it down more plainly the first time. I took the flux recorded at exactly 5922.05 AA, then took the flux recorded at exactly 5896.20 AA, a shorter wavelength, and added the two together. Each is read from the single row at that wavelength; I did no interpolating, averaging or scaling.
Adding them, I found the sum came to 10.9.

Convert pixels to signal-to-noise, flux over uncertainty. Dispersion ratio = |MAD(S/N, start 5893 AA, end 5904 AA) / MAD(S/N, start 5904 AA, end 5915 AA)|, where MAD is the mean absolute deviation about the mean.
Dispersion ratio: 1.3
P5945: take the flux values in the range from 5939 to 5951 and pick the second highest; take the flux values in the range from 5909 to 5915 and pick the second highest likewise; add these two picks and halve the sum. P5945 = 6.0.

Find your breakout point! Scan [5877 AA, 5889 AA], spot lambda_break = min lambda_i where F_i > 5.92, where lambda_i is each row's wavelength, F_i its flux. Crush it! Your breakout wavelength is 5877.22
